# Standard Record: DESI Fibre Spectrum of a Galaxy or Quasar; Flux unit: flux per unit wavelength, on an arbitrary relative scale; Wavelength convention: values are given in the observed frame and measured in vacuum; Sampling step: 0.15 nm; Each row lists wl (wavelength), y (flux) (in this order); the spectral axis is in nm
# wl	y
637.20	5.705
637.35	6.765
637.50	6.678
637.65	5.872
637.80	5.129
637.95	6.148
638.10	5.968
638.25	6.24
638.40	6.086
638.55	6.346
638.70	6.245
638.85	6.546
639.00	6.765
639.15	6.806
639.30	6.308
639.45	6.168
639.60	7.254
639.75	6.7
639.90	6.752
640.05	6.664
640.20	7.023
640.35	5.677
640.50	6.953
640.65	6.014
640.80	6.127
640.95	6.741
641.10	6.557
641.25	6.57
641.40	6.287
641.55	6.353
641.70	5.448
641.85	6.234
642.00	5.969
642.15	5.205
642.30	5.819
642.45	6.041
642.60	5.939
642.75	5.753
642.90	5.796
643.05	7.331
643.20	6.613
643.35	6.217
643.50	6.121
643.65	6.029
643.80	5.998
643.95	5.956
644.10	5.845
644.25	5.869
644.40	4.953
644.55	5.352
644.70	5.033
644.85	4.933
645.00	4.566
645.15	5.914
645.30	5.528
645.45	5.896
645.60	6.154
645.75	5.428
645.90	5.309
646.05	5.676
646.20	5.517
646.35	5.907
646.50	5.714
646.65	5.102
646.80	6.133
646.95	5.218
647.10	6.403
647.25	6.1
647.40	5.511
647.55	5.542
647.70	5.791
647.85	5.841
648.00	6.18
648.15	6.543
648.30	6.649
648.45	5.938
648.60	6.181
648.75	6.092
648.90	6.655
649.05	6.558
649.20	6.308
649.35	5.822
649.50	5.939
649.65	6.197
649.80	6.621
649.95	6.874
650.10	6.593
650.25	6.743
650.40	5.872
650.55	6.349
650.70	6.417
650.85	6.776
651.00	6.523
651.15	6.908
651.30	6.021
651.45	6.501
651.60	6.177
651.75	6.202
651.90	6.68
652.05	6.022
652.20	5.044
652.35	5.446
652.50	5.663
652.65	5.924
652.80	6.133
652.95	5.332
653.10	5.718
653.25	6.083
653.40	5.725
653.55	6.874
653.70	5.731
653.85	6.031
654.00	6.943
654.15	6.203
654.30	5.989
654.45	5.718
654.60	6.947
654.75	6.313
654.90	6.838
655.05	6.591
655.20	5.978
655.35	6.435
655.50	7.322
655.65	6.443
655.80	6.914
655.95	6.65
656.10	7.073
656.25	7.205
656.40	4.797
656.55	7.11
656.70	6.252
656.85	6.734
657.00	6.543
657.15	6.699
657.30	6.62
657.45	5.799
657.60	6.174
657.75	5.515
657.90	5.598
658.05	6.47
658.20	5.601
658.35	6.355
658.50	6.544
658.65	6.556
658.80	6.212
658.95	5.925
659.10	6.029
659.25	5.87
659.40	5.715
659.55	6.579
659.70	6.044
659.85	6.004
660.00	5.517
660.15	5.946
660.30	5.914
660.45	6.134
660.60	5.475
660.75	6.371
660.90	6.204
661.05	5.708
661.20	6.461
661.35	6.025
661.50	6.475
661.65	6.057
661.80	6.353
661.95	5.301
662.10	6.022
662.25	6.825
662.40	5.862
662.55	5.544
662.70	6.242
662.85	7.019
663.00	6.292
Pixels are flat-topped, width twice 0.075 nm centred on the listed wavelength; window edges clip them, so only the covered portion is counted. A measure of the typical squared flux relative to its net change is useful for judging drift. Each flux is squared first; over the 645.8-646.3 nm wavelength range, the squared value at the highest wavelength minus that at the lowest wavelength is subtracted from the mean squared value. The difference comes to 28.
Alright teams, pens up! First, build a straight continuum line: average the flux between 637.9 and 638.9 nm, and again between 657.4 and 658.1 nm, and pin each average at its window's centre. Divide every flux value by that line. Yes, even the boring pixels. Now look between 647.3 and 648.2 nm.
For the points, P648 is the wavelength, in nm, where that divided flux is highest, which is 648.15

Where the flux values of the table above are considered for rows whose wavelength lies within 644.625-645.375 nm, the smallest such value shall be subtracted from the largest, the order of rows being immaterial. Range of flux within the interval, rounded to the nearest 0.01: 1.35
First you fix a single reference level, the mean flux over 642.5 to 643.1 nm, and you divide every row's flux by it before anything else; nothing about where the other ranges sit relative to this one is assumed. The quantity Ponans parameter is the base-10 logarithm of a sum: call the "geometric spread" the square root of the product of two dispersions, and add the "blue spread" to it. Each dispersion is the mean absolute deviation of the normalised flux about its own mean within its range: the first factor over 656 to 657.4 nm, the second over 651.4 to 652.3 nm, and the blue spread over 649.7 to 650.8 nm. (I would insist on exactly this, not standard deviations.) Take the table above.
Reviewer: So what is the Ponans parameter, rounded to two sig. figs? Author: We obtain -0.97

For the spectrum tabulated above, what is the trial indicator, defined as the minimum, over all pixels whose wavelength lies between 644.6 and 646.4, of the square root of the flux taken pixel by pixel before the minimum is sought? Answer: 2.14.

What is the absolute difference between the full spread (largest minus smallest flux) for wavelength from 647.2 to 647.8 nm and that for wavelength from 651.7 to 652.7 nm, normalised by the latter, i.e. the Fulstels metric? 0.64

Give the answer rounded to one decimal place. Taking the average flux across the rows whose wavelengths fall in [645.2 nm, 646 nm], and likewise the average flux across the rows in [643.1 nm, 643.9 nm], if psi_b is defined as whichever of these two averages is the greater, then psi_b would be 6.2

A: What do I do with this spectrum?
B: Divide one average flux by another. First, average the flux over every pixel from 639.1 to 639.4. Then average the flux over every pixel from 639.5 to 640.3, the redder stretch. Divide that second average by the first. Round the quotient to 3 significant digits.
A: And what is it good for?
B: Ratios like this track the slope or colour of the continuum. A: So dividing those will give 1.05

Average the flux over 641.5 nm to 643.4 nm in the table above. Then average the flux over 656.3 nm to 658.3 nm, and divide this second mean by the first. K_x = 1.02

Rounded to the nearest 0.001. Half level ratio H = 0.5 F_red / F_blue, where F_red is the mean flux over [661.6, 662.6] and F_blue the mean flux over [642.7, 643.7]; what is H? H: 0.478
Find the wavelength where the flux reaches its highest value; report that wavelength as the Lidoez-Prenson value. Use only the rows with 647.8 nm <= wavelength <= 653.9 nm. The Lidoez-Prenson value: 651.15 nm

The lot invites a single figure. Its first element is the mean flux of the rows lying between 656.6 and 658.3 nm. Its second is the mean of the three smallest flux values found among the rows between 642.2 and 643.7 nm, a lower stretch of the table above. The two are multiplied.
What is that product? 36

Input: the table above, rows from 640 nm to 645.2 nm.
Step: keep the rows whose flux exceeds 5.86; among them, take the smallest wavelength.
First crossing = 640.05 nm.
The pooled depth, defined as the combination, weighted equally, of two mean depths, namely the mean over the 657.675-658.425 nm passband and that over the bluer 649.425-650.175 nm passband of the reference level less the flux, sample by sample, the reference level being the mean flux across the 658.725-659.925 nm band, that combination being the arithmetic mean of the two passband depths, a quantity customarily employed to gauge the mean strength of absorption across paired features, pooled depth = -0.13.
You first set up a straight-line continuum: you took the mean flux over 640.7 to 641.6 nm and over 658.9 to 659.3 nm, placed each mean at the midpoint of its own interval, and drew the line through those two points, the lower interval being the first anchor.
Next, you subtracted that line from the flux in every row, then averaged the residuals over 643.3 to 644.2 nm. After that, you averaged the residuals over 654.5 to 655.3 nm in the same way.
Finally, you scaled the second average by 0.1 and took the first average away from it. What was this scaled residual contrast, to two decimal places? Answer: 0.39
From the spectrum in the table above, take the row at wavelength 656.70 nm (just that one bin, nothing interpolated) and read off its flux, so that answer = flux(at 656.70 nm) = 6.252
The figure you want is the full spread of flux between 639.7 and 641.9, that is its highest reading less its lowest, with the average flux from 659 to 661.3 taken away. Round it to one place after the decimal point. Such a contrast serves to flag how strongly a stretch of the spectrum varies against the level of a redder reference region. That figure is -4.4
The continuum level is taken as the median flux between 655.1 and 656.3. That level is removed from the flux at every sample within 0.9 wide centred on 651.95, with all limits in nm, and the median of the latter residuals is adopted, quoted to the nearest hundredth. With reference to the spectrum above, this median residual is -0.68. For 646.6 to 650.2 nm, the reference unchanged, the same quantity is -0.63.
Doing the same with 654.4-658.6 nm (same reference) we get -0.28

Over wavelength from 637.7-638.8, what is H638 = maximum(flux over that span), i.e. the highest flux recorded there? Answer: 6.346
